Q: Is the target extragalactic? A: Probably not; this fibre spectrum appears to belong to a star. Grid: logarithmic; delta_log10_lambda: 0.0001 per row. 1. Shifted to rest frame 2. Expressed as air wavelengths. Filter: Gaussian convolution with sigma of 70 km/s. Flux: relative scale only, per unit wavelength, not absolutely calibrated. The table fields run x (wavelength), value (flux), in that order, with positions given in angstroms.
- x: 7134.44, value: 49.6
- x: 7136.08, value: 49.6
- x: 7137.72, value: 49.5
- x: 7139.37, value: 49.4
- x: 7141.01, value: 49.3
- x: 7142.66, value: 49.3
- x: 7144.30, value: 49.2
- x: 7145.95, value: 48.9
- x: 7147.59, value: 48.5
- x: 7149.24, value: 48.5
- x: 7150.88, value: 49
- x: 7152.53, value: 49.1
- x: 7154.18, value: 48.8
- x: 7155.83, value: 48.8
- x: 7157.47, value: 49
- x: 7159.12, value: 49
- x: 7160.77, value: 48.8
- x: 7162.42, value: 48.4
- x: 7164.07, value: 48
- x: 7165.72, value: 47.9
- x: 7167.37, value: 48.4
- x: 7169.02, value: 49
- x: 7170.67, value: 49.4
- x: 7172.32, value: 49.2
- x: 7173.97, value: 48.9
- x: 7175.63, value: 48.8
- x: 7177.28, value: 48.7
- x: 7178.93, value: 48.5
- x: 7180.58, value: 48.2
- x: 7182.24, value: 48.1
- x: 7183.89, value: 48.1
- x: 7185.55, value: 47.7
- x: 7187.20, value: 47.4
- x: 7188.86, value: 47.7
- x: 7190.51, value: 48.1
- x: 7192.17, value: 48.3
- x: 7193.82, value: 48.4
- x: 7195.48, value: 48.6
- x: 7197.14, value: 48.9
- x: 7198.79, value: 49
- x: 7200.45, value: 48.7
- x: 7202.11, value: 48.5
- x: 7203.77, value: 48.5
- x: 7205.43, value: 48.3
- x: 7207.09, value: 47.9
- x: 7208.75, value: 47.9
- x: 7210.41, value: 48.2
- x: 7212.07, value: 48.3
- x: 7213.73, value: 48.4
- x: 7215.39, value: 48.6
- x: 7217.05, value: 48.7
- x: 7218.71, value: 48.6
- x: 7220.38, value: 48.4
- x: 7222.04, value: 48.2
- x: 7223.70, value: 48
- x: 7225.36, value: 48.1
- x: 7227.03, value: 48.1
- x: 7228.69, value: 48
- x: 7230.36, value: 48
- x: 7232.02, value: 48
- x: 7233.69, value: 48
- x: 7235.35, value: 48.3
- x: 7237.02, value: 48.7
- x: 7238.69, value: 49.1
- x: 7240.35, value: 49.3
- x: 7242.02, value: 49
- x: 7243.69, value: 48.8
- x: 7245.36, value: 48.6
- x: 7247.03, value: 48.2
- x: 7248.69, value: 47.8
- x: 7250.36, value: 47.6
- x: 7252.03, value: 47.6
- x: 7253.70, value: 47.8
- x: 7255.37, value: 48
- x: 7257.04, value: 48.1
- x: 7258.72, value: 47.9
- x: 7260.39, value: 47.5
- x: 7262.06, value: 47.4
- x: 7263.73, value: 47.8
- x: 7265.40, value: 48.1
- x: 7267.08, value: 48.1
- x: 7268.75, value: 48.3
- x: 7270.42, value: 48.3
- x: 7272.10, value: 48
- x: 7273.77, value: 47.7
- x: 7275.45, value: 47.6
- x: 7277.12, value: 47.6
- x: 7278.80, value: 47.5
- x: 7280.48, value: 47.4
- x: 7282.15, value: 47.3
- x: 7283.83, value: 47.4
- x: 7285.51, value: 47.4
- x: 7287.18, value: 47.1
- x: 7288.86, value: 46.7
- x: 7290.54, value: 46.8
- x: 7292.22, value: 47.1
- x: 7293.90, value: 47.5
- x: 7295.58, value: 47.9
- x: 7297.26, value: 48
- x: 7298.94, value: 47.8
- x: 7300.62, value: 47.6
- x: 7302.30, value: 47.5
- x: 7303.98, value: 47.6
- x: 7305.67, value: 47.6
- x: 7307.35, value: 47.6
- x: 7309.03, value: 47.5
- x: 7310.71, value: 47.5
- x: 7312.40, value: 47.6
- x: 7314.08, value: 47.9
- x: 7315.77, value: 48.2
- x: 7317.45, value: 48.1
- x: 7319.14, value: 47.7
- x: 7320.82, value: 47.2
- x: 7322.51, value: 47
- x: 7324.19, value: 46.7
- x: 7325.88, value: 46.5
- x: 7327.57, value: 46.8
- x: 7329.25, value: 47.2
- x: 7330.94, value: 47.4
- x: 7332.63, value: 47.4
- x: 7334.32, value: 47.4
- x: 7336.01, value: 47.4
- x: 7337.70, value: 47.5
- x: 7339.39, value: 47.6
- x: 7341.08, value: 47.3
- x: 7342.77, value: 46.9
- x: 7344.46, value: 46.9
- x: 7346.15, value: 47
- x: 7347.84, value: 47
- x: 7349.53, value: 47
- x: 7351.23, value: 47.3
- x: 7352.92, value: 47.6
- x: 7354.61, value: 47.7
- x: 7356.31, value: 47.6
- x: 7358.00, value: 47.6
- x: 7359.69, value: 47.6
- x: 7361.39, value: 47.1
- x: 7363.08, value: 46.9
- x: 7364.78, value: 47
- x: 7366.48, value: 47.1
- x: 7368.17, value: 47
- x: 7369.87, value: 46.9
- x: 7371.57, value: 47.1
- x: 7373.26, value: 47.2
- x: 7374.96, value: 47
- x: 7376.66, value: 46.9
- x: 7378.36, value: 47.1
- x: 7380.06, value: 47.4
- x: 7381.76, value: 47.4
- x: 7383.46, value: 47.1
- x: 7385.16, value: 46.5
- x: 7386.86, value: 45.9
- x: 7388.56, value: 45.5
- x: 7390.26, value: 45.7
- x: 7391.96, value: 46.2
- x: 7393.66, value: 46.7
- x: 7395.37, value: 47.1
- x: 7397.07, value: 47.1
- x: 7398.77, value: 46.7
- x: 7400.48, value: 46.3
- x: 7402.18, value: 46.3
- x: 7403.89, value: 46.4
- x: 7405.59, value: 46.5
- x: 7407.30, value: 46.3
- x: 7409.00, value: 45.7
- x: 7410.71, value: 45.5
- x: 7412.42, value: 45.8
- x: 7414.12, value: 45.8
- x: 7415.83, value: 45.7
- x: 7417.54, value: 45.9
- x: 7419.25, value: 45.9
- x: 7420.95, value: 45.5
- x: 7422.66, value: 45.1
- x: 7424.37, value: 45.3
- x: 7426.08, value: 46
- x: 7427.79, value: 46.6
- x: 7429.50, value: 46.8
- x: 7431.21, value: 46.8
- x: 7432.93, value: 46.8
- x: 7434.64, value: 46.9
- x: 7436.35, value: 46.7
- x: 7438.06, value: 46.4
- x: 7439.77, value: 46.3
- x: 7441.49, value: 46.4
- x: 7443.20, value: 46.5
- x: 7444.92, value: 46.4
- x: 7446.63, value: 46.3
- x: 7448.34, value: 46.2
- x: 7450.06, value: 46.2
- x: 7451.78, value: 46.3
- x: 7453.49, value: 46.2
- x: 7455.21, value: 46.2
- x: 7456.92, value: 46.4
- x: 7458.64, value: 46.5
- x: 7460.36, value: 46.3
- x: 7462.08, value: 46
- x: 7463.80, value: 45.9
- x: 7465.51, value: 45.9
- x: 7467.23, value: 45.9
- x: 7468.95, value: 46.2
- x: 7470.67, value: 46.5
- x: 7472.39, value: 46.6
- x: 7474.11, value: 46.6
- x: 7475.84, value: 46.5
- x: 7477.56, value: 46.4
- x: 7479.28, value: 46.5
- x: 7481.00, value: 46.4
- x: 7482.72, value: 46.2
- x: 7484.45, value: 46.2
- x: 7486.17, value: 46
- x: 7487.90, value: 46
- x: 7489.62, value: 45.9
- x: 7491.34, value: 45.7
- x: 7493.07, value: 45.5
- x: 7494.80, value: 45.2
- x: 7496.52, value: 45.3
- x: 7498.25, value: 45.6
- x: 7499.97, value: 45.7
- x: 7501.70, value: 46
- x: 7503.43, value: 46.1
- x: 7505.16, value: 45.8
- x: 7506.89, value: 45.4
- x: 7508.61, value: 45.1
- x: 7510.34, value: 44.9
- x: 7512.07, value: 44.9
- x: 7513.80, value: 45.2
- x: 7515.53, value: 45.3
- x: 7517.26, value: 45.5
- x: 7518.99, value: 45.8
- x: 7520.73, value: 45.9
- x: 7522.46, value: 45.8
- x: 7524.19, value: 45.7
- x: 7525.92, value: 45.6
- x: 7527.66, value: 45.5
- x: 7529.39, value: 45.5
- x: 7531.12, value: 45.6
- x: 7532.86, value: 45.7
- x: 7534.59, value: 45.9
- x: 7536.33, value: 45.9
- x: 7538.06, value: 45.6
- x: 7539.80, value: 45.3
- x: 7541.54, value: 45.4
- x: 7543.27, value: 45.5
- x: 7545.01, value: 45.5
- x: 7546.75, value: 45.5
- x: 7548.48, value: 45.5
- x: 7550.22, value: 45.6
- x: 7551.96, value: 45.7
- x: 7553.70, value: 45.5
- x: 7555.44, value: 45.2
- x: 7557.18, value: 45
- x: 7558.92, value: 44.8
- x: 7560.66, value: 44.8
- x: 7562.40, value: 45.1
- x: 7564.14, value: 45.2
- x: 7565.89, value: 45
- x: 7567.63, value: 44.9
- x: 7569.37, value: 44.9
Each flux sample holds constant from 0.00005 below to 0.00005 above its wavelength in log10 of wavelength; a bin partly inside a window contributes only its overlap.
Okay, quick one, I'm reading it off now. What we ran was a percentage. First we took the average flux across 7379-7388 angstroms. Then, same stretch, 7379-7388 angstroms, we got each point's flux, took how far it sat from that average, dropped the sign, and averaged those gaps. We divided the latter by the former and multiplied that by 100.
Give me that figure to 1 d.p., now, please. 1.1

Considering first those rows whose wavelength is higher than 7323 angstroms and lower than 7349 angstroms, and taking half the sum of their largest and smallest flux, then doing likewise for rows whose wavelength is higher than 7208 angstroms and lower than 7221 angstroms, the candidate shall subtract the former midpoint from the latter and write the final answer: 1.25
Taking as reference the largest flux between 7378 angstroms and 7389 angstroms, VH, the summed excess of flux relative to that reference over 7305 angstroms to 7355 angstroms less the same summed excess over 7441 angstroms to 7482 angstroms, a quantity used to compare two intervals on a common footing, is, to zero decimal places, 25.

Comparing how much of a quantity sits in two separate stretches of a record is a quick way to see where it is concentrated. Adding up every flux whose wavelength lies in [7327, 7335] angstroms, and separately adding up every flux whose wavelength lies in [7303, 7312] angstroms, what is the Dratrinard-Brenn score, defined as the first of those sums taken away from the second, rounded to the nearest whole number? 2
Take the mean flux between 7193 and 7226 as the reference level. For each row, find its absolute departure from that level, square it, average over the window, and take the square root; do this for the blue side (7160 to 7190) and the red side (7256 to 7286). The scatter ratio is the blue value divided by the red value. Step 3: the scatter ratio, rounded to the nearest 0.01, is 0.73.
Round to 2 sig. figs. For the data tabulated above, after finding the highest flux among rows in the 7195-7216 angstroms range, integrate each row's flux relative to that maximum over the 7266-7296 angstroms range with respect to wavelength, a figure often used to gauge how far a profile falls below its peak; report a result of -44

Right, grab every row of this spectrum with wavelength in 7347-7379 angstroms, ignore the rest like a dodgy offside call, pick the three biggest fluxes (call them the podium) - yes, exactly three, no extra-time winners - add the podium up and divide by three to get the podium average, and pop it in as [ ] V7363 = 47.6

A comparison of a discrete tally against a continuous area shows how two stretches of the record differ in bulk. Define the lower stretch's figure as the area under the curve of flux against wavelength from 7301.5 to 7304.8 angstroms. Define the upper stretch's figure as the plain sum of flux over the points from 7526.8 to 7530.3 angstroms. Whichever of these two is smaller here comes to 91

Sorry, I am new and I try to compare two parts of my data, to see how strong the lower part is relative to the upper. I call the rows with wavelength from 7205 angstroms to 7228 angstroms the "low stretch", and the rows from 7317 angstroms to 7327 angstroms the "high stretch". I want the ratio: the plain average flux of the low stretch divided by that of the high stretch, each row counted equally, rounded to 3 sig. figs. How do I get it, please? 1.02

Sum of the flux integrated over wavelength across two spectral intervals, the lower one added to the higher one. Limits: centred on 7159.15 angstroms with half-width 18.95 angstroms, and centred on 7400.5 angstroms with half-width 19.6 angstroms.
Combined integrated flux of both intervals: 3664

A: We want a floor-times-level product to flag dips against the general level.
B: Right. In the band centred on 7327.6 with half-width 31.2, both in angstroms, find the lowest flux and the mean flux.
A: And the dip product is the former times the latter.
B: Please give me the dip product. 2205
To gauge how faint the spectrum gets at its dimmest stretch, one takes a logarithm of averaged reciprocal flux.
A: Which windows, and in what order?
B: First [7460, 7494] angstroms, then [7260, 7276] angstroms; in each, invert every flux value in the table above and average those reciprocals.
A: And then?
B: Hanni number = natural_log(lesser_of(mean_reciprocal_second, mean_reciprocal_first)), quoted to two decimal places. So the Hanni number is -3.87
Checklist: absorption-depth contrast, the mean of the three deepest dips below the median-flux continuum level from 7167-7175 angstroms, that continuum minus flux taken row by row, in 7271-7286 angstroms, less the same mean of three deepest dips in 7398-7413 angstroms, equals -1.7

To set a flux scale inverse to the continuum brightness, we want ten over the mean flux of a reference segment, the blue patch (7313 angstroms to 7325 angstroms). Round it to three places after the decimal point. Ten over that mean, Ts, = 0.210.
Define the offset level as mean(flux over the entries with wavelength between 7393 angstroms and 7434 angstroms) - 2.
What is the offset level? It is 44.2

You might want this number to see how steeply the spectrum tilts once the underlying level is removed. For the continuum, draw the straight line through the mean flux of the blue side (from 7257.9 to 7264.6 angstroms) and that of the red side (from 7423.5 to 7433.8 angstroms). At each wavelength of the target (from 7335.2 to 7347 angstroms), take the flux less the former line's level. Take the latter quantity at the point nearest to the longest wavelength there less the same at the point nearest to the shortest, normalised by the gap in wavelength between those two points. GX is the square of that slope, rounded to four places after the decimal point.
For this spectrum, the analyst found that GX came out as 0.0010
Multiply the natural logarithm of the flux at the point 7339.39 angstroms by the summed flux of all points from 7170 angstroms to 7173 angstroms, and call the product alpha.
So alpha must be 381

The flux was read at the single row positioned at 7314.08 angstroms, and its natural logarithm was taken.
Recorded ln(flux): 3.87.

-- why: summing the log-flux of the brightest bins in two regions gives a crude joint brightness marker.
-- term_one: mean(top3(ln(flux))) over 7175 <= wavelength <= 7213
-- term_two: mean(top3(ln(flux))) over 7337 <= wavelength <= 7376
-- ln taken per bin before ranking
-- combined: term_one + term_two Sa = 7.75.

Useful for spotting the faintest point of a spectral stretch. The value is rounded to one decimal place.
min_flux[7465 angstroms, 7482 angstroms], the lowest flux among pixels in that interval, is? 45.9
